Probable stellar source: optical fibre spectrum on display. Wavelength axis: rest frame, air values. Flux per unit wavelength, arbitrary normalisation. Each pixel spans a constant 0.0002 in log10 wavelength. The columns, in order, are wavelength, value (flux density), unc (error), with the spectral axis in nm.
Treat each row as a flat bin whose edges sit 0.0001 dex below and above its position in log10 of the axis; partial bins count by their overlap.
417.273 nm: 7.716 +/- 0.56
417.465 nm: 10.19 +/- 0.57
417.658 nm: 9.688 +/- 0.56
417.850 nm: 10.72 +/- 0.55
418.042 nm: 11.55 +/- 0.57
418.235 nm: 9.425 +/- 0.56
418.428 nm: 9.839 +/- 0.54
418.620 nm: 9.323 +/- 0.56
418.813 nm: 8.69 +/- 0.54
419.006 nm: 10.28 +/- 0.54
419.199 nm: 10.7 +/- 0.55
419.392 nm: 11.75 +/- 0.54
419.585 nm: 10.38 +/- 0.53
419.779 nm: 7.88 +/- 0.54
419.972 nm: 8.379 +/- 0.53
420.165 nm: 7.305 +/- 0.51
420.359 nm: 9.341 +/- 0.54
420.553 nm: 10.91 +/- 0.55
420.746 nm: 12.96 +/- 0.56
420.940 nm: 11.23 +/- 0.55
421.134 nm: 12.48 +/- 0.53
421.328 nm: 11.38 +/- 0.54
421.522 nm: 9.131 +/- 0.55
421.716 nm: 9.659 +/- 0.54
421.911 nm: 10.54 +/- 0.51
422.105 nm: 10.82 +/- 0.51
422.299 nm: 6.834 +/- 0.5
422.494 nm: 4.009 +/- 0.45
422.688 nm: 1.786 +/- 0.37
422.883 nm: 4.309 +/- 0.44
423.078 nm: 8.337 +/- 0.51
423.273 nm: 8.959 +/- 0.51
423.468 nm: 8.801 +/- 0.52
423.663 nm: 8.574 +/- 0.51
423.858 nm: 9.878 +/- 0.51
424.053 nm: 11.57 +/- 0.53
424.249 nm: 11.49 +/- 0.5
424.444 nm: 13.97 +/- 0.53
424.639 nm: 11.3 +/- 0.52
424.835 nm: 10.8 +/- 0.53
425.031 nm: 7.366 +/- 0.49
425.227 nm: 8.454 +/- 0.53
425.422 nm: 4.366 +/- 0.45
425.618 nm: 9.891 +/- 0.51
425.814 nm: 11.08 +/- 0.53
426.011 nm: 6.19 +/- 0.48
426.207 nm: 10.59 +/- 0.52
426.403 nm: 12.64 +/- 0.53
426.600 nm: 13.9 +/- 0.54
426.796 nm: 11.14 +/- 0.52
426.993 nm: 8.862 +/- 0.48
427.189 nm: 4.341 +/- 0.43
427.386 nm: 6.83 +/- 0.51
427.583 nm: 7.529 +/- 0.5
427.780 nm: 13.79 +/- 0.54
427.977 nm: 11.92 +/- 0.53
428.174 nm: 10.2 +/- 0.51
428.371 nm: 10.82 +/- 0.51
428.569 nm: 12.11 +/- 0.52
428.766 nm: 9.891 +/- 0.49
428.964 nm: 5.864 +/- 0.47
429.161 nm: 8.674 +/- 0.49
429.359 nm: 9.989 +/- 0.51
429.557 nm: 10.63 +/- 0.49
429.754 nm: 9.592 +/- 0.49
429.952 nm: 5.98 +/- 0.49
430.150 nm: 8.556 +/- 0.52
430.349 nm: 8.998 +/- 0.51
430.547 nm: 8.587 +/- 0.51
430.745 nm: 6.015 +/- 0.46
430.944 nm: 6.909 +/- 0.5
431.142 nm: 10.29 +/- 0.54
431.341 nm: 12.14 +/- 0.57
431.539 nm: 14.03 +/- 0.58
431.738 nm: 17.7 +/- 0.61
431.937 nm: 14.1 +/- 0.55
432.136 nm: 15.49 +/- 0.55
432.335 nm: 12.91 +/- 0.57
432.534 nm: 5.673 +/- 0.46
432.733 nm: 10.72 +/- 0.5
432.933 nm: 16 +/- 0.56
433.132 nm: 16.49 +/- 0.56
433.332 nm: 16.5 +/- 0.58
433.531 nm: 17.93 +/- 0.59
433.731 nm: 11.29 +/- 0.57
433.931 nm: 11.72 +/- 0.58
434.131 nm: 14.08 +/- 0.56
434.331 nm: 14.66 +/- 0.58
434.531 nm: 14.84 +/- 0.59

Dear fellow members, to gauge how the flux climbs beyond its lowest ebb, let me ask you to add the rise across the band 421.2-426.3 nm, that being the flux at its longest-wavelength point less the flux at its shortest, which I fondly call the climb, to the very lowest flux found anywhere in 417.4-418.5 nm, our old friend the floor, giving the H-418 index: 9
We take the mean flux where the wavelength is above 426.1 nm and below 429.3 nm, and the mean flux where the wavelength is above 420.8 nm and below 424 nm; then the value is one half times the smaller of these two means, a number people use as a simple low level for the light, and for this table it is 4.3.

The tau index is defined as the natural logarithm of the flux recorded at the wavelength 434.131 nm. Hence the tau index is 2.6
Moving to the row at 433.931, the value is 2.5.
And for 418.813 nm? 2.2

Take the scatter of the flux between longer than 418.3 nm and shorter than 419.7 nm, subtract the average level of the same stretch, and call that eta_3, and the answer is -9.2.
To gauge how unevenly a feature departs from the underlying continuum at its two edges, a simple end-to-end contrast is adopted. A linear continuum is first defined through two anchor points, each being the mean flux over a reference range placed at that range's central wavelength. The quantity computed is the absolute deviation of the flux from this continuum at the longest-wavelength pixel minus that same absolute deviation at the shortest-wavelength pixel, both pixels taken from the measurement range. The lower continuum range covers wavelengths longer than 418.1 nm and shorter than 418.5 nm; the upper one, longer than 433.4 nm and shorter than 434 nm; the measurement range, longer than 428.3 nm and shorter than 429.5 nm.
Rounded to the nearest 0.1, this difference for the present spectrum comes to 1.1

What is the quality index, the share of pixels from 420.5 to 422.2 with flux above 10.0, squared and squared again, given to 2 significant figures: 0.37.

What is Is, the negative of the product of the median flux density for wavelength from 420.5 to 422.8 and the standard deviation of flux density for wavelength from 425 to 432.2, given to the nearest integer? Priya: -33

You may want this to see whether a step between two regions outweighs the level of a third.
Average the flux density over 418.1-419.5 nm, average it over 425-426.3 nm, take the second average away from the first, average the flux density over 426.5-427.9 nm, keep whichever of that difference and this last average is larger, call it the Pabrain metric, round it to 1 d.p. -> 9.5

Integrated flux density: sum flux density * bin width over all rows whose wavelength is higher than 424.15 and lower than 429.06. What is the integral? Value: 48.2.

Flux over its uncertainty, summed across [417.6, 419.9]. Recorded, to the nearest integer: 219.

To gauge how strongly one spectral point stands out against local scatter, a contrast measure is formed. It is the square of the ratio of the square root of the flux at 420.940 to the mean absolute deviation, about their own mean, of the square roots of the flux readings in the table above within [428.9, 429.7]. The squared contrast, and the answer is 162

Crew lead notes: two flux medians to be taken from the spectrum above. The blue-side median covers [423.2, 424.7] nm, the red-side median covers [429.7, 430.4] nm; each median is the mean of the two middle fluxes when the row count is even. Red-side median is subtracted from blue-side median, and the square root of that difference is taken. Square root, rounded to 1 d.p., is 1.3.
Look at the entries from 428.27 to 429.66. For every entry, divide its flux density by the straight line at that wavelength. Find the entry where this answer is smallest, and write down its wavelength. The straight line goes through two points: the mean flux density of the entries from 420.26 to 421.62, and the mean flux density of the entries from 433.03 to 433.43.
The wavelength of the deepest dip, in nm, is 428.964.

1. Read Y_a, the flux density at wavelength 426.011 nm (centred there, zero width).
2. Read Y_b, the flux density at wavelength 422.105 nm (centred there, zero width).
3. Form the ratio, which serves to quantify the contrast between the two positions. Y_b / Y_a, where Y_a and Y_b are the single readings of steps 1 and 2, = 1.7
